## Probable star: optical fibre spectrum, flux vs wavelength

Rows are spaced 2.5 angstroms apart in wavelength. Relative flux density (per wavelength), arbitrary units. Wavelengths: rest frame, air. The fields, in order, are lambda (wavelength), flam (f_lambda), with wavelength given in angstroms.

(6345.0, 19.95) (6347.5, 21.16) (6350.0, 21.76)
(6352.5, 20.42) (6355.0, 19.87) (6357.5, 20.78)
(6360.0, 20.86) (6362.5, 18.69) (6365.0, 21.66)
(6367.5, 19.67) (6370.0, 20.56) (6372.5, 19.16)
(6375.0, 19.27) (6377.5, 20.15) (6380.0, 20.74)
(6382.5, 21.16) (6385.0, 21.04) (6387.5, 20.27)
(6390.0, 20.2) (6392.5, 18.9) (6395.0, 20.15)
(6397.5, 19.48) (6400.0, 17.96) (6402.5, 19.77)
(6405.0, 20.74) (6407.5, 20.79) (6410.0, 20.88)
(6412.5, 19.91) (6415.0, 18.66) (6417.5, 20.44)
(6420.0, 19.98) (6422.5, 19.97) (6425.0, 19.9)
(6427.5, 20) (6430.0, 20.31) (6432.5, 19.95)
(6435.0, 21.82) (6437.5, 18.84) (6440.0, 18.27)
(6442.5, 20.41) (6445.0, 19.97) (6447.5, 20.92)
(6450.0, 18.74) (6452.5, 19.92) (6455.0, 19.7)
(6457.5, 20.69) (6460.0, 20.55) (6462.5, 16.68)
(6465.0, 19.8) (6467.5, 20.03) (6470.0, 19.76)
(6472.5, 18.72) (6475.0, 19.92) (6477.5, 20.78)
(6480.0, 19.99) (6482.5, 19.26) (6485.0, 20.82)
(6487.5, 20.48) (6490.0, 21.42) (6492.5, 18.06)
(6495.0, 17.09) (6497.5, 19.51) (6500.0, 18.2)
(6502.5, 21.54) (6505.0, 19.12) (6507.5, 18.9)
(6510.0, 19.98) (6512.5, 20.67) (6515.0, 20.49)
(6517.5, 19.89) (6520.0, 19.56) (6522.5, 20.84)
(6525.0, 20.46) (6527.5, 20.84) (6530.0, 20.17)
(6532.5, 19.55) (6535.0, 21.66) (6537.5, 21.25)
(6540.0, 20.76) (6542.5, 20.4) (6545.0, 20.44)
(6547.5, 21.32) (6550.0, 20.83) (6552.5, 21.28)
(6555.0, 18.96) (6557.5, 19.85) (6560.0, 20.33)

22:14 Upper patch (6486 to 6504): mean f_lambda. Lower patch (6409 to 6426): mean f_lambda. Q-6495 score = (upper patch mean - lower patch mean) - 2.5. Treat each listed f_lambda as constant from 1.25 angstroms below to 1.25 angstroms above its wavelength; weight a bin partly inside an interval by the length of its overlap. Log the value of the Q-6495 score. -3.0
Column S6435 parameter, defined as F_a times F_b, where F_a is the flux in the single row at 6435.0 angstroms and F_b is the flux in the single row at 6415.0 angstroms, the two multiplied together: 407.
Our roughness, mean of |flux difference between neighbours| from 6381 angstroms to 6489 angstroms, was 0.99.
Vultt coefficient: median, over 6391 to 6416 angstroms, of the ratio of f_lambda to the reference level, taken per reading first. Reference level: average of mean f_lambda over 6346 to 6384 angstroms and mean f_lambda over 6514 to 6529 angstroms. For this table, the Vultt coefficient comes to 0.974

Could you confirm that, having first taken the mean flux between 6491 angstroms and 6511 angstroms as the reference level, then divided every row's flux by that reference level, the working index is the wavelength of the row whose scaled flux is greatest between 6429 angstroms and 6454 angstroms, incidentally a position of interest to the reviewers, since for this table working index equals 6435.0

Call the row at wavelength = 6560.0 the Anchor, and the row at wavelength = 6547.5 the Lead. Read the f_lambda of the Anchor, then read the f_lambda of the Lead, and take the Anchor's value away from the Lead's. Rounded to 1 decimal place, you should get 1.0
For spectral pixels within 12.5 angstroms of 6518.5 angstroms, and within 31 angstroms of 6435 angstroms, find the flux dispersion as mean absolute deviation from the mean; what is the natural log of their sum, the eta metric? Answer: 0.16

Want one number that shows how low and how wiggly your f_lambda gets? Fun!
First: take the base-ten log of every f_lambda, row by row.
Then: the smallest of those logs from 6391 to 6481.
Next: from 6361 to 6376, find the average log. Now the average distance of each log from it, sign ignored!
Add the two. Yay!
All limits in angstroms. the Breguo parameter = 1.24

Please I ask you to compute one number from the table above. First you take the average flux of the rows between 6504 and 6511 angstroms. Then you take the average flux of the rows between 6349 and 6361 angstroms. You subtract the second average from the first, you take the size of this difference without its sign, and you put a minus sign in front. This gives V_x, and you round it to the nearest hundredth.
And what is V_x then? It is -1.40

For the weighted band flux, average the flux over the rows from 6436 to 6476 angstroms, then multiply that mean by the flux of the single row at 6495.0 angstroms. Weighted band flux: 334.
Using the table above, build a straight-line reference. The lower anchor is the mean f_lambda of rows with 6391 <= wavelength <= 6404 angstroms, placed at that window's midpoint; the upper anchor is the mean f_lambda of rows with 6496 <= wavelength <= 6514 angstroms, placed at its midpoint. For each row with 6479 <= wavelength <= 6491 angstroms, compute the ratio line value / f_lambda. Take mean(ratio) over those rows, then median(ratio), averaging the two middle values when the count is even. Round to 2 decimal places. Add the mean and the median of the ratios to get 1.92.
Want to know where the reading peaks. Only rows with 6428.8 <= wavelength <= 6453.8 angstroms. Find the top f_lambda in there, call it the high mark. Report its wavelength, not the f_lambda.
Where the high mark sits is 6435.0 angstroms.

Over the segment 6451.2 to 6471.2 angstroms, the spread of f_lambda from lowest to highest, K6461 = 4.0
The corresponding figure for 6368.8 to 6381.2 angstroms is 1.6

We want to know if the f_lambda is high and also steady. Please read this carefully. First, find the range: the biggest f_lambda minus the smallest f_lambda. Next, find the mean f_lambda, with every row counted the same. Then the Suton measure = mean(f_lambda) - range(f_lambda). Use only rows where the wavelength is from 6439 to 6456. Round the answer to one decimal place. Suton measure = 17.1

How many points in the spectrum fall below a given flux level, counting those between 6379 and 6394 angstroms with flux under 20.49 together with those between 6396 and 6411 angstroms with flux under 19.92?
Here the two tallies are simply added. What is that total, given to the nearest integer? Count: 6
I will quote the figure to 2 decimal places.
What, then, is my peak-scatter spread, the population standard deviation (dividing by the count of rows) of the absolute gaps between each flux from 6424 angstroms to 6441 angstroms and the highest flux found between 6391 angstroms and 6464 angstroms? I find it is 1.04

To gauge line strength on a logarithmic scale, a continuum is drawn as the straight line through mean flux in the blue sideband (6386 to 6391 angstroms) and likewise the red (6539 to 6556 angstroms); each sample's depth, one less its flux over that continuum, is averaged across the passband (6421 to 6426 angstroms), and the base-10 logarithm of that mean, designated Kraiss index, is -1.7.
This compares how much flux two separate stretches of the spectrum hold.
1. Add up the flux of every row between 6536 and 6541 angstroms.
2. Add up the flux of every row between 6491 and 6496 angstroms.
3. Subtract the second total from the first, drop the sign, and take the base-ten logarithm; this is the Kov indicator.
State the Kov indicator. 0.84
